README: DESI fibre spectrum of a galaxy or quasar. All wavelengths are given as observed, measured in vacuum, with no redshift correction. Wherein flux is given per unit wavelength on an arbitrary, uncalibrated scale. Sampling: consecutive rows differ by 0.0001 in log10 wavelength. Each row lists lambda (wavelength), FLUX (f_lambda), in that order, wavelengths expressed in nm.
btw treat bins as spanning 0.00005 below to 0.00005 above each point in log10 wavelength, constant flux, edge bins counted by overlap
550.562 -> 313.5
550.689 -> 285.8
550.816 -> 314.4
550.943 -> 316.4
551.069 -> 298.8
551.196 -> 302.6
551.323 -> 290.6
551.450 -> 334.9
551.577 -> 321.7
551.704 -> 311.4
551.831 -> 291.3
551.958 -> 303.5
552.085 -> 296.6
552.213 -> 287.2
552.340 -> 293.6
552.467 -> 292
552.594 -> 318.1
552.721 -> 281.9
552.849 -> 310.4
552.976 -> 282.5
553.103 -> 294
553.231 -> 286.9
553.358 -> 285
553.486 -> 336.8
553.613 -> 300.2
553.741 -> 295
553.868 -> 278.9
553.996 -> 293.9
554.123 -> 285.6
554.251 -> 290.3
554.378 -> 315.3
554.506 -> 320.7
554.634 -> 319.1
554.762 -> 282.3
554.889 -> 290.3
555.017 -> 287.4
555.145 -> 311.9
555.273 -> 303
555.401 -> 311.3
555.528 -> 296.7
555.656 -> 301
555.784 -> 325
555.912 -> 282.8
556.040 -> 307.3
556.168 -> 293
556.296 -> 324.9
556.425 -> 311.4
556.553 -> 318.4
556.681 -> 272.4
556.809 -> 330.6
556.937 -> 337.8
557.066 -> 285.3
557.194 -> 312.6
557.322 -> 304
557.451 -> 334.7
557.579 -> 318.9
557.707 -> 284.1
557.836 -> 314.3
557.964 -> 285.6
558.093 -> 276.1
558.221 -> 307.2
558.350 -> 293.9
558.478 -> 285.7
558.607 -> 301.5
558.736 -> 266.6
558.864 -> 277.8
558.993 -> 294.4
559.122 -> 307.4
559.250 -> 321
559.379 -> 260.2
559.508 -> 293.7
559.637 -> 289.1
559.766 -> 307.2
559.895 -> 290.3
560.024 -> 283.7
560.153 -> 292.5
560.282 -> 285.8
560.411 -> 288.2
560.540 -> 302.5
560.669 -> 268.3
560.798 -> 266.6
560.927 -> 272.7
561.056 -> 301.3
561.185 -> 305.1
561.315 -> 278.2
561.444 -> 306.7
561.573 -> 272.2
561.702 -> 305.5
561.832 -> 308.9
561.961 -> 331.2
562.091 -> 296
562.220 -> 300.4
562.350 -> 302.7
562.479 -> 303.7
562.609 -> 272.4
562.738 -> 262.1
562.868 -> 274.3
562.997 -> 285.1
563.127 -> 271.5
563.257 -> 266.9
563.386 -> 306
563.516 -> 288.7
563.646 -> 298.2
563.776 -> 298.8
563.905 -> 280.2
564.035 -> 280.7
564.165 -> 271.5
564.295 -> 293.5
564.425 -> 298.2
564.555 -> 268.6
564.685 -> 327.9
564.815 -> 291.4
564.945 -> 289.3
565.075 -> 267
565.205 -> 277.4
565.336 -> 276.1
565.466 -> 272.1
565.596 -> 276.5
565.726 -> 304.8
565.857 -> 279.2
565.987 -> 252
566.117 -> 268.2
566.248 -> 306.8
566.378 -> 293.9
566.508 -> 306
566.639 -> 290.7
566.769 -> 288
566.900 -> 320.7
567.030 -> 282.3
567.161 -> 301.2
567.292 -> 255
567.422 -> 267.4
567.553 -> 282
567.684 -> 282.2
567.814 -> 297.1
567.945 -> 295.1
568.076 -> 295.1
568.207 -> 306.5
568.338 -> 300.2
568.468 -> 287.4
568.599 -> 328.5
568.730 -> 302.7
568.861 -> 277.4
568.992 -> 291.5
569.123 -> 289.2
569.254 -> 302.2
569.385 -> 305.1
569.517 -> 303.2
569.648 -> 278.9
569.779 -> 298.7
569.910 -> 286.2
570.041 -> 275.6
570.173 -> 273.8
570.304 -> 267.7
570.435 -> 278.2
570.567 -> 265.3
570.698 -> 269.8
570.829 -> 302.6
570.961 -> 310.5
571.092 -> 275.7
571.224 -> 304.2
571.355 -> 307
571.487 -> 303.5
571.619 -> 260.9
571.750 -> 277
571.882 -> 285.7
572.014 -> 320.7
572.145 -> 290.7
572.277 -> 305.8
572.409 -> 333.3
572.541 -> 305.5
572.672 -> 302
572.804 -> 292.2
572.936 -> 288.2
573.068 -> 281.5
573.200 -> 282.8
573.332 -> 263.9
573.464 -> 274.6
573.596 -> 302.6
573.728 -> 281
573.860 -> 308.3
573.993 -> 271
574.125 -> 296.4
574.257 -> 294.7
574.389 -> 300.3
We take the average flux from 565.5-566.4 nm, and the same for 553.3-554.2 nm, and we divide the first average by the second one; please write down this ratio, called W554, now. 0.95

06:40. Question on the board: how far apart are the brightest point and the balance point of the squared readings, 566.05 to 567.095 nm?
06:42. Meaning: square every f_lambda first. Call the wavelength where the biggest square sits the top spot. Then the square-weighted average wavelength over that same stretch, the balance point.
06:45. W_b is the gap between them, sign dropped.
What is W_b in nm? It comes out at 0.32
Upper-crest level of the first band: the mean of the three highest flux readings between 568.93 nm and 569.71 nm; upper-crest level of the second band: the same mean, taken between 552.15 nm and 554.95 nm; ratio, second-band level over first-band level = 1.07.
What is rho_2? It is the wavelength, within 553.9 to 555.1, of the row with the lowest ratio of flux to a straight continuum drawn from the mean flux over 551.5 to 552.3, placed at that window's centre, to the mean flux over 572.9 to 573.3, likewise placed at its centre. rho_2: 554.762 nm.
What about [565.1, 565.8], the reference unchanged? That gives 565.466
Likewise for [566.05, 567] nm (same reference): 566.117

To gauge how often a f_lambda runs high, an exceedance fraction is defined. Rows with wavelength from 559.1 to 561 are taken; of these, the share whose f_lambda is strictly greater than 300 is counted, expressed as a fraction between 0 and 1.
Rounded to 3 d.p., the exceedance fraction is 0.267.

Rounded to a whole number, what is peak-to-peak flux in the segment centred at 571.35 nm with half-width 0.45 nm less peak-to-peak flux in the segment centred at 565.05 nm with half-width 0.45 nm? -11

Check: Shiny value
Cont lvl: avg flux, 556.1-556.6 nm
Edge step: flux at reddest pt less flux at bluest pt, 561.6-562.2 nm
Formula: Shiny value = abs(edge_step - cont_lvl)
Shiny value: 321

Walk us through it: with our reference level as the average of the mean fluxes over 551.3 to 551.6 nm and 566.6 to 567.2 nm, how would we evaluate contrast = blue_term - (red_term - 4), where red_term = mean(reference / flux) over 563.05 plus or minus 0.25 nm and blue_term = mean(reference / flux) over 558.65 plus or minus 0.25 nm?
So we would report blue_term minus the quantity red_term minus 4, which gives 3.97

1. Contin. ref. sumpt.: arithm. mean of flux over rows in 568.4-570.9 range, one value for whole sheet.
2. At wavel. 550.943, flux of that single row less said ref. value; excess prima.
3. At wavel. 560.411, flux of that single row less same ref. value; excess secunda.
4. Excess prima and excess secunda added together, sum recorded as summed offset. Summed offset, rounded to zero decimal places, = 27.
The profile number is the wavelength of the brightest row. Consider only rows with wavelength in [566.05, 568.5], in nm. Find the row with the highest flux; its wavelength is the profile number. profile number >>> 566.900 nm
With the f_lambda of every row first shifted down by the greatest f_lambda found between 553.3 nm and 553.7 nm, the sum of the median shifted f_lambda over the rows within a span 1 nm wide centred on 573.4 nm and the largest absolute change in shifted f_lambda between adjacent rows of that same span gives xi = -27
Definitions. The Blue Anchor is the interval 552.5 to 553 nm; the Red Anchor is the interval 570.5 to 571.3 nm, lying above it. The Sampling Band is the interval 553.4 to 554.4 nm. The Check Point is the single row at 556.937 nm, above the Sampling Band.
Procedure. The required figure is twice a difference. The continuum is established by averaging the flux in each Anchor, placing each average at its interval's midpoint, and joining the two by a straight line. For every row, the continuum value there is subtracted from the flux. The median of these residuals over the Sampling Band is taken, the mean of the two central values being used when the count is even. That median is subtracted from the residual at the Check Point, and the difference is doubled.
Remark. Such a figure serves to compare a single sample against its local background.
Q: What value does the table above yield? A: 90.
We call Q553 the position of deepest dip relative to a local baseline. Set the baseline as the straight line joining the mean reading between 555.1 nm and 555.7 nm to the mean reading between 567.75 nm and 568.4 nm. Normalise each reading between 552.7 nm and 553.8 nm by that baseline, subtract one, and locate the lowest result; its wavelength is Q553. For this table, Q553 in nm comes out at 552.721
